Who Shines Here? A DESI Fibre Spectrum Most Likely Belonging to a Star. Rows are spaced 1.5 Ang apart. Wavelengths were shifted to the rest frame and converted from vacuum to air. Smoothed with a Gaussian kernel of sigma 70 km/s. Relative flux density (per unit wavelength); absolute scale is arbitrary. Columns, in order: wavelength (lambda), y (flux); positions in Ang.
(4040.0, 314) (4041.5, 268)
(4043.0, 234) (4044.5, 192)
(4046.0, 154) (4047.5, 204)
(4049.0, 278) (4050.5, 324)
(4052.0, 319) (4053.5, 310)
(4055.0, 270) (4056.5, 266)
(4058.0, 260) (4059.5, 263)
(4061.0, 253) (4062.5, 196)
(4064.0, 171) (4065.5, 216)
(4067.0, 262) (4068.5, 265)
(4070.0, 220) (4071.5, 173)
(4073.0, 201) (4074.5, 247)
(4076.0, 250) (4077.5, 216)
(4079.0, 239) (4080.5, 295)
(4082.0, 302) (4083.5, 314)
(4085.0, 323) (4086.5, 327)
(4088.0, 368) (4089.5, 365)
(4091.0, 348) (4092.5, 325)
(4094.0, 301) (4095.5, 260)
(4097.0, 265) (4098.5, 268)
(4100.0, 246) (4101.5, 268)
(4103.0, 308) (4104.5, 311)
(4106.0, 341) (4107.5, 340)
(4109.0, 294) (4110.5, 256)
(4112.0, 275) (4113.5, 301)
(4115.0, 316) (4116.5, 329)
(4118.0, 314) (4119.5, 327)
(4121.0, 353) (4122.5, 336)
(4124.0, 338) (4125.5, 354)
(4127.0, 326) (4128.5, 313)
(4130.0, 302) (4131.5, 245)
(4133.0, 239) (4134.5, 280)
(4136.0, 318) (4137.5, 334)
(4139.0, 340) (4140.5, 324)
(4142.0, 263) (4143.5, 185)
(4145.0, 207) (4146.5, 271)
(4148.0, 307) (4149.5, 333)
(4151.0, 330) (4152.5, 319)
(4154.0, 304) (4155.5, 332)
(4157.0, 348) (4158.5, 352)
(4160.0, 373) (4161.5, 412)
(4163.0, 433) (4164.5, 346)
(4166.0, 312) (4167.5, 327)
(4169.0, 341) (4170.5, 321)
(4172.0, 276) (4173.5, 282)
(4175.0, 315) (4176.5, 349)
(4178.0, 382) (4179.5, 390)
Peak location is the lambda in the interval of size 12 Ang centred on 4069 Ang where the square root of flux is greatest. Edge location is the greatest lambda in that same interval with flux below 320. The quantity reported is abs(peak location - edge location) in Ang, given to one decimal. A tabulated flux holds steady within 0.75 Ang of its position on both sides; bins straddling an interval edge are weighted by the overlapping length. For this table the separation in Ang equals 6.0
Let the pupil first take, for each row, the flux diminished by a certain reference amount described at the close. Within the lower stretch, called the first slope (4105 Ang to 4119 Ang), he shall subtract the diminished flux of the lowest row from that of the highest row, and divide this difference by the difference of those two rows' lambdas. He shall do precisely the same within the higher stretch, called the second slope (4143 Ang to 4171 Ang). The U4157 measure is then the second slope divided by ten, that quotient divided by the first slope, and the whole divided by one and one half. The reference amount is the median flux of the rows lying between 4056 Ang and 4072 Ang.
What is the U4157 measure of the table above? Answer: -0.15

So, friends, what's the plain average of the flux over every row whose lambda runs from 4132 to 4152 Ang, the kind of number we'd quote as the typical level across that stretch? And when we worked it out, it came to 287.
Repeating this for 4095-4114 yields 287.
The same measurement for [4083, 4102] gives 306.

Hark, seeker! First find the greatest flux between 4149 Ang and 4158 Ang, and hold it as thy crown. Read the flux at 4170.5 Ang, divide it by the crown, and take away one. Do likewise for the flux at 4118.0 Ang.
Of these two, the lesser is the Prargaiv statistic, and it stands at -0.10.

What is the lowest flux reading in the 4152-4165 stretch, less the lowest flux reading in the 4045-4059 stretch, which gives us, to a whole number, 150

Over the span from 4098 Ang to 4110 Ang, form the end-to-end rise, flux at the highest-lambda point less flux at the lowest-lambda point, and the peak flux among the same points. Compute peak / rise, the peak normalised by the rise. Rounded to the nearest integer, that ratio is 13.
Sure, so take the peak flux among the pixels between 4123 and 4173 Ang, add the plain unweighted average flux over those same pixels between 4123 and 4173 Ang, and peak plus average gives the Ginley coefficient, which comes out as 748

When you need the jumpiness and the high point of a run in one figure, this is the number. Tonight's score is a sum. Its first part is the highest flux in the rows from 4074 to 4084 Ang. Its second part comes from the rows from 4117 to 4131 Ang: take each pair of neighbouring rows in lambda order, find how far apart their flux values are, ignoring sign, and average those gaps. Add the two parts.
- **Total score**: 330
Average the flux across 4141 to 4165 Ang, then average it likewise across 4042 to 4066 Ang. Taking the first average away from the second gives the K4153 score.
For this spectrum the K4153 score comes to -75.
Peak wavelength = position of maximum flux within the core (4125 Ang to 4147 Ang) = 4125.5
